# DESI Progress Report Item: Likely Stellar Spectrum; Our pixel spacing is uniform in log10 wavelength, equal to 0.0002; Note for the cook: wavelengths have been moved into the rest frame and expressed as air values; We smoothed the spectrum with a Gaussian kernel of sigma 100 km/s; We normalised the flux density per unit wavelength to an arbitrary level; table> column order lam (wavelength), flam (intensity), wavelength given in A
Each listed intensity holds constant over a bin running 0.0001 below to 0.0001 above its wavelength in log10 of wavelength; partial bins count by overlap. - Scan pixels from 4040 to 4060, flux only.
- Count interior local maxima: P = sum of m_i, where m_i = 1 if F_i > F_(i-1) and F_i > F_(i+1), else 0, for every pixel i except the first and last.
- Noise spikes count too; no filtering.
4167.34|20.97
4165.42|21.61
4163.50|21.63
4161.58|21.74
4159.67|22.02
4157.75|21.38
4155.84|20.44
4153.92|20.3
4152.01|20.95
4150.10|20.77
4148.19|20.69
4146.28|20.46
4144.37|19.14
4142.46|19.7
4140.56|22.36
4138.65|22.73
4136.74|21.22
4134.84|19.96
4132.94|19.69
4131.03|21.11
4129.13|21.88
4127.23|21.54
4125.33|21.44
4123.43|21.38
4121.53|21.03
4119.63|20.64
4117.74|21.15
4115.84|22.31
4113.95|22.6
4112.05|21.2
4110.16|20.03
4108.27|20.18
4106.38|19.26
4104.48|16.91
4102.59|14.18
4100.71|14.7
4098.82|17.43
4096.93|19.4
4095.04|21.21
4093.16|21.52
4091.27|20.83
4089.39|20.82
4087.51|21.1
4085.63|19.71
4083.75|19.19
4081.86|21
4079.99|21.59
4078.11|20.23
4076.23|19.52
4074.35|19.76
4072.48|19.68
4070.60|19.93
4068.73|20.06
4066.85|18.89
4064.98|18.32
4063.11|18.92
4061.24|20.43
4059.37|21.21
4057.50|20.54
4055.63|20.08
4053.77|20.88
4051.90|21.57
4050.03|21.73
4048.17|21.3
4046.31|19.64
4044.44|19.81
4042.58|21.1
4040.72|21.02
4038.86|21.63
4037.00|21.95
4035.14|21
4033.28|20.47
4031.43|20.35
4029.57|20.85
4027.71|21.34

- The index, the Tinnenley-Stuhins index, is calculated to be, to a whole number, 2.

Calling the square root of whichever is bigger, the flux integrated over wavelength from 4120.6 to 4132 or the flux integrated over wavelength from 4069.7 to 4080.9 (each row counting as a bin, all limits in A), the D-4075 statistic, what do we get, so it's 15.6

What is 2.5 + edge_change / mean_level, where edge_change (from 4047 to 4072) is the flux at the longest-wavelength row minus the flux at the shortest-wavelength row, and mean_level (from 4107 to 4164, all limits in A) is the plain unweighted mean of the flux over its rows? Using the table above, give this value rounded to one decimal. 2.4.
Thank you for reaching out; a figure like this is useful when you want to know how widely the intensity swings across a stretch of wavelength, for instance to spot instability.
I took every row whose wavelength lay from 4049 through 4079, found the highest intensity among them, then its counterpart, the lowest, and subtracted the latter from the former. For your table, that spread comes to 3.4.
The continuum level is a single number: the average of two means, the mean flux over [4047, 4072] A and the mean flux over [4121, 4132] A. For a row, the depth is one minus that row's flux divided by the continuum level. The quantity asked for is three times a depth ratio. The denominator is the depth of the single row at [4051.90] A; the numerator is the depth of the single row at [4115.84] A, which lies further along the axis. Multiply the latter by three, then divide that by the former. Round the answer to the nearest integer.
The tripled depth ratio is 6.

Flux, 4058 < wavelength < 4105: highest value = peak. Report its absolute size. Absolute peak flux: 21.6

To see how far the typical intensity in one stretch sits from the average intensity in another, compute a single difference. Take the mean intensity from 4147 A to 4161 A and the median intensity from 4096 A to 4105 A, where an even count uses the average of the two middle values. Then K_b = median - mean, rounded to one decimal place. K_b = -4.0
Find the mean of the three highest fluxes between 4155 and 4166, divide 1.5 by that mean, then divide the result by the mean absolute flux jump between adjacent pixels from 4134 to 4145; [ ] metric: 0.05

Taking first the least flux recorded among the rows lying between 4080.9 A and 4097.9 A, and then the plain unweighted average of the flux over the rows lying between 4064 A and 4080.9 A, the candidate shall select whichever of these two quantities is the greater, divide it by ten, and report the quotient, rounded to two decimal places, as 1.98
